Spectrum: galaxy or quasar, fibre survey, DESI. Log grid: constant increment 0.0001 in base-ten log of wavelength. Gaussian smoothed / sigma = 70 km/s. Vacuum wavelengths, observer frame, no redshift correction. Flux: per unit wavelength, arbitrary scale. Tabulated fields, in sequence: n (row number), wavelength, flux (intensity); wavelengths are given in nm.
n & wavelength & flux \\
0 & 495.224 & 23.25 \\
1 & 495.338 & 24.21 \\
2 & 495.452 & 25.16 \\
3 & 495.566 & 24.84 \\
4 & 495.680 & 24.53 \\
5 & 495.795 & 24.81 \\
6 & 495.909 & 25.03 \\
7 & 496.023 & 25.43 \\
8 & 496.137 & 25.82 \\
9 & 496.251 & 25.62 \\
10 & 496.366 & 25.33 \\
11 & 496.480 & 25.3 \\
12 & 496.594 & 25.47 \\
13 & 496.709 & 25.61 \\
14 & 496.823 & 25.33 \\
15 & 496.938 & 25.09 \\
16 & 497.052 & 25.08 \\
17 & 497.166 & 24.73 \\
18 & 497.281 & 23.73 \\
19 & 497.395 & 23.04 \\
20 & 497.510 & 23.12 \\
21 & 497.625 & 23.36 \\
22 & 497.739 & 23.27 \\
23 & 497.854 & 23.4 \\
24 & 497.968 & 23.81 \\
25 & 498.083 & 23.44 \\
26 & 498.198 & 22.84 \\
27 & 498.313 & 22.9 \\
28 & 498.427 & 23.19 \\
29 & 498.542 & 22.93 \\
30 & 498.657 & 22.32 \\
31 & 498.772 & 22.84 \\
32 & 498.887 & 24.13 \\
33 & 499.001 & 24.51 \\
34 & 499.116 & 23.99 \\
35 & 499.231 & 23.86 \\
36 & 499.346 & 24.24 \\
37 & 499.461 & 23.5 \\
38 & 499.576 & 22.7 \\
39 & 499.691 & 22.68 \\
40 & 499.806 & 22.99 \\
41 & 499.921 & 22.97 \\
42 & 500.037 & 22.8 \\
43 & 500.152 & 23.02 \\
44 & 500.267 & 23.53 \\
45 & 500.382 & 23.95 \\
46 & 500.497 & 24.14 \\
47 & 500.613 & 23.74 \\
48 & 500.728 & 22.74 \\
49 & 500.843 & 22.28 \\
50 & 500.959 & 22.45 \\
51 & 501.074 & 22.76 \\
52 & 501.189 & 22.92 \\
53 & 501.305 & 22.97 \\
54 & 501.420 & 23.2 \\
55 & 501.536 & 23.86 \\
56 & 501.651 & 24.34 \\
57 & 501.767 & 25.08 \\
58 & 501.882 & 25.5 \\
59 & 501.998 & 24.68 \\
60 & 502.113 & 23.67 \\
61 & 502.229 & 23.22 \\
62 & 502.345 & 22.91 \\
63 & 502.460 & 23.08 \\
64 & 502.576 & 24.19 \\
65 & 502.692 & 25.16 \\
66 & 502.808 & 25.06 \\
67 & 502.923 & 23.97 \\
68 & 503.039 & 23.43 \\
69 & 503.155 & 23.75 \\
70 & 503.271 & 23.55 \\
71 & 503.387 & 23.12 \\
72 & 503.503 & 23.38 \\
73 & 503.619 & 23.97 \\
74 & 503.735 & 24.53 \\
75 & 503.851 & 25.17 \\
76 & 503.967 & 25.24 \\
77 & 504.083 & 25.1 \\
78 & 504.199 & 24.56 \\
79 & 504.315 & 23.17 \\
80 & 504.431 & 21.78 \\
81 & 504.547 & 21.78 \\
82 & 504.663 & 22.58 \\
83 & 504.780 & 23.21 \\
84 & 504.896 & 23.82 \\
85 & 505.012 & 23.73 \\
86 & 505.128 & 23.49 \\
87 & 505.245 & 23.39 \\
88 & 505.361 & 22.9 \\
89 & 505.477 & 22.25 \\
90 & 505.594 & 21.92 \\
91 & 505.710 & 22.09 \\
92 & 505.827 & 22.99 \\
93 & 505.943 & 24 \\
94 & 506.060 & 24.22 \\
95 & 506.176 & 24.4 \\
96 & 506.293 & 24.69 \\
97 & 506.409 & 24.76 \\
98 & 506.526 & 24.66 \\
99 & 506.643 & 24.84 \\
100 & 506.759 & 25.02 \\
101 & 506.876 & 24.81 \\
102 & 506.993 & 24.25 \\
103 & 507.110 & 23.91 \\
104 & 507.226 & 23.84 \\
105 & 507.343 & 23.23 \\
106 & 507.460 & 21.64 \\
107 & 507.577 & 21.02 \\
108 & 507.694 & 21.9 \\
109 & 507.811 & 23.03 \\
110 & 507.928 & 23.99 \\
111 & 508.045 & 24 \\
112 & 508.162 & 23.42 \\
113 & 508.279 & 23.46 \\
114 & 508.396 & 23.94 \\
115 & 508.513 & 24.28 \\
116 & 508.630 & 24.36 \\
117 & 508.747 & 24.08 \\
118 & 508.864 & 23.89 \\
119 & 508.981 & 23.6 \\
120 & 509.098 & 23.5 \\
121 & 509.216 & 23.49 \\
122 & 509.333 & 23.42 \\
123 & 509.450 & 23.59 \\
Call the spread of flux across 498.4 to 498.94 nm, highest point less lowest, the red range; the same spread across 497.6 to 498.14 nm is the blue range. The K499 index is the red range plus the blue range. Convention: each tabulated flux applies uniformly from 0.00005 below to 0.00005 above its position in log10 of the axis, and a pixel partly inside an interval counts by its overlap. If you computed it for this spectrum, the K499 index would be 2.35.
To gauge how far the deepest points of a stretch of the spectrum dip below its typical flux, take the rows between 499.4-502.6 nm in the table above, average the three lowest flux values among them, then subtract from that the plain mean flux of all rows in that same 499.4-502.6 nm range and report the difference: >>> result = -0.95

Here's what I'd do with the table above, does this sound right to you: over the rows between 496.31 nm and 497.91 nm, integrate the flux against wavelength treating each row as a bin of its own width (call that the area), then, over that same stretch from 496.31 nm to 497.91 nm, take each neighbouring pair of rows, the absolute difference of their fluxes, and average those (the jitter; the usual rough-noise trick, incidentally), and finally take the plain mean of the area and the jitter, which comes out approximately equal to 19.7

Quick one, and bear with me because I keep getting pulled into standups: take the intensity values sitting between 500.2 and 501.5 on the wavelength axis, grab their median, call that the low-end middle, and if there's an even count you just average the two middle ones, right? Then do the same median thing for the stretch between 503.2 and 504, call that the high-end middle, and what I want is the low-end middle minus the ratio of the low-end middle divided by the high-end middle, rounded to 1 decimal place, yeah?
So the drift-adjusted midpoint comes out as 22.0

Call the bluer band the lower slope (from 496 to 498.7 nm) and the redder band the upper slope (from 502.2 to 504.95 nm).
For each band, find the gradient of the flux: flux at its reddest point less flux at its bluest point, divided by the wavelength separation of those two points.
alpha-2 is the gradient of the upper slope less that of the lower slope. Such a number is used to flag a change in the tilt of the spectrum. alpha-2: 1.4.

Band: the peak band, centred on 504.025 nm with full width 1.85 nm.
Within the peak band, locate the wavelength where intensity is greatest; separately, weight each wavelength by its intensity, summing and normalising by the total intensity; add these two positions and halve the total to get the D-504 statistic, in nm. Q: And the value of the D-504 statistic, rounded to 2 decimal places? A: 503.99 nm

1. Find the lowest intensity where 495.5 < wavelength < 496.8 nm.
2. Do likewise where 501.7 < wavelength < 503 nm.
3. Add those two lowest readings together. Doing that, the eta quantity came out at 47.4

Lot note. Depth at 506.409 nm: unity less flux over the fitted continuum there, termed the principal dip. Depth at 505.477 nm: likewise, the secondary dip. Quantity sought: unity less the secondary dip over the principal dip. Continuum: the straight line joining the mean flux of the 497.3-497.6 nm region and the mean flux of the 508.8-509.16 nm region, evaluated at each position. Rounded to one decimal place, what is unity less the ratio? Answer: 2.0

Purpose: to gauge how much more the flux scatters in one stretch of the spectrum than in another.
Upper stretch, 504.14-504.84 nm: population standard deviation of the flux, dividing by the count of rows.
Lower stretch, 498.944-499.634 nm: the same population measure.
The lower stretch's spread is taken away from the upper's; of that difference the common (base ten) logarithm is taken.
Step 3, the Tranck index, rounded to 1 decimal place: -0.4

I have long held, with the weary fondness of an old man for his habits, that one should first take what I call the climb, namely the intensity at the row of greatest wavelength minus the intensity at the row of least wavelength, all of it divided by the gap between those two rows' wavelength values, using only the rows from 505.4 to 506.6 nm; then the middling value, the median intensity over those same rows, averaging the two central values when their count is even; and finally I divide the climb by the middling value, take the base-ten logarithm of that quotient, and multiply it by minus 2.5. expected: 2.6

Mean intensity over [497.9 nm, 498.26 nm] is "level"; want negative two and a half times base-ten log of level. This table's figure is -3.42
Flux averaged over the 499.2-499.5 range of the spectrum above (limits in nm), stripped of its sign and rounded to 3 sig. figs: 23.9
